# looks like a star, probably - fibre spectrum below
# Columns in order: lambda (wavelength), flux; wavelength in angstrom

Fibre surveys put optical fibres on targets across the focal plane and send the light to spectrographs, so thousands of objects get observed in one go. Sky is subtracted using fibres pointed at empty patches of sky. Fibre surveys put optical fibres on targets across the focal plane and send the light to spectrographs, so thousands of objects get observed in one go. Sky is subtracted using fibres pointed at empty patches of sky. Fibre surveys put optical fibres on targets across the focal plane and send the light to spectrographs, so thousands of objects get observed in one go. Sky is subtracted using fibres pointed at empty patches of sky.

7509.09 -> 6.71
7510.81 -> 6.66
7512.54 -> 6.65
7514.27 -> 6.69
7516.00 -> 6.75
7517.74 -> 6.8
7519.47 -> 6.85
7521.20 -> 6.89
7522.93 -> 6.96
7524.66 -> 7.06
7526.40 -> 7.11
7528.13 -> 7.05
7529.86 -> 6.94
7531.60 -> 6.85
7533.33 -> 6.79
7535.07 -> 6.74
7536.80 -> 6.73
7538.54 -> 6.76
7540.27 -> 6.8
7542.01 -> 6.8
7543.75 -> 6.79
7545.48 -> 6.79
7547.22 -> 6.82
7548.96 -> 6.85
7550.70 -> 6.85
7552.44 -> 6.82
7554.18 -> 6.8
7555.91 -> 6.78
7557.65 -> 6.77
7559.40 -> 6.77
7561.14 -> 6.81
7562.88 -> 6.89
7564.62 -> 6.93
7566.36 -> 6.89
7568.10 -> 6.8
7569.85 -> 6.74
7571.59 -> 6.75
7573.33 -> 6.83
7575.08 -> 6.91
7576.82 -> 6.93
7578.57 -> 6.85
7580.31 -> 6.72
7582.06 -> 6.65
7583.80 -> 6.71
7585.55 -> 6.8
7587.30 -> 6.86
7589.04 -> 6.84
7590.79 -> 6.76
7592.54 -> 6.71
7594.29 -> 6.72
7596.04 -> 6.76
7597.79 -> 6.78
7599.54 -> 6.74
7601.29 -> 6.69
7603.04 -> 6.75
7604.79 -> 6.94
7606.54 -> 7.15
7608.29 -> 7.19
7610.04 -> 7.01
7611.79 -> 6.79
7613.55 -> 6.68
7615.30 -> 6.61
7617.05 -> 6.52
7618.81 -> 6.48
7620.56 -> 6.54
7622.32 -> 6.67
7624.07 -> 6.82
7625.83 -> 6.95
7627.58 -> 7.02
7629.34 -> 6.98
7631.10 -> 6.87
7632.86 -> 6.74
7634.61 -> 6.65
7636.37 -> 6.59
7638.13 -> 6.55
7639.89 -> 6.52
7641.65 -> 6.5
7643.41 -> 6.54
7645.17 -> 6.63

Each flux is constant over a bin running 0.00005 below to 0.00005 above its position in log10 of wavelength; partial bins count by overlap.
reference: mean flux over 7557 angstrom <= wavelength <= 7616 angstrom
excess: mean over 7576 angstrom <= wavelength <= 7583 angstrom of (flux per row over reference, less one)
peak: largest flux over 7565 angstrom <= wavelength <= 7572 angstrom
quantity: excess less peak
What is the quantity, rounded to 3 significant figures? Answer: -6.89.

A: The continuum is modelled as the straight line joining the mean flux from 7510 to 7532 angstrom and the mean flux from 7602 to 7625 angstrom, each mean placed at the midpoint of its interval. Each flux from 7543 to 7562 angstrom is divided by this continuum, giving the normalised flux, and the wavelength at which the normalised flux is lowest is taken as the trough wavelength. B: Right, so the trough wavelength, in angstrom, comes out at 7557.65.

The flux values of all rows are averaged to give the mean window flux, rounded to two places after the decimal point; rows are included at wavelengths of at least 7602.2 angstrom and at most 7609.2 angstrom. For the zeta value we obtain 7.01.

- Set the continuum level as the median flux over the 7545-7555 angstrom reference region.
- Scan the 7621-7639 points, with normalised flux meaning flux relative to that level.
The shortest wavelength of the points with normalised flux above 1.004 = 7625.83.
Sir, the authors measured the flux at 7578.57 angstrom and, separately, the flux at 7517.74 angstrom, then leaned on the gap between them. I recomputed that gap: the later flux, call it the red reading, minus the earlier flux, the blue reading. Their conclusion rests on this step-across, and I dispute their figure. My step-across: 0.05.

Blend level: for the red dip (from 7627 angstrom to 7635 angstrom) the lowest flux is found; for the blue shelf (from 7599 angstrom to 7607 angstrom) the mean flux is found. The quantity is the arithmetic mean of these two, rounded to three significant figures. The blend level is 6.75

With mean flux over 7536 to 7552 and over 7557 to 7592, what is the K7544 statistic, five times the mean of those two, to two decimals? 34.02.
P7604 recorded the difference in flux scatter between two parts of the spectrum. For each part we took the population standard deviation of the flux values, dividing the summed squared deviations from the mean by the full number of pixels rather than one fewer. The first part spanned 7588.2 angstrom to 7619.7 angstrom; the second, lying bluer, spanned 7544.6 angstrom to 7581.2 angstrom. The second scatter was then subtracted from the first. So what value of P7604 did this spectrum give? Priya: 0.12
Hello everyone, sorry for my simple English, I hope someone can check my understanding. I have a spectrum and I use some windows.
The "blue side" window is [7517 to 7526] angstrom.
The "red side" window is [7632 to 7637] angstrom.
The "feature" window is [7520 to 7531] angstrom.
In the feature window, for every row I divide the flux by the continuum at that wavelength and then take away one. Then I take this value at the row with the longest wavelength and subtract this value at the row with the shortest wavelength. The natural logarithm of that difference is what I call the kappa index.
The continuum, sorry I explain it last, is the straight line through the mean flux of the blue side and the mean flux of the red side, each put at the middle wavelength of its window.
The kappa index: -4.6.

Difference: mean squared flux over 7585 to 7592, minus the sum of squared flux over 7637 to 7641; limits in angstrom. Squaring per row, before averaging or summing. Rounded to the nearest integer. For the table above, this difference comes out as -39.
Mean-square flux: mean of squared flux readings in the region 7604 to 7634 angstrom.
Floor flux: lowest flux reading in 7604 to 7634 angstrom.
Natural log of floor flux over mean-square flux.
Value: -1.972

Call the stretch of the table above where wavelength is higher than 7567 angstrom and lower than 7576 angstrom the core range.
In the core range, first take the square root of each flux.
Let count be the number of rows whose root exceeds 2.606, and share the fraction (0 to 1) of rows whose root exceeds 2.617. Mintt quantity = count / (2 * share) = 7.5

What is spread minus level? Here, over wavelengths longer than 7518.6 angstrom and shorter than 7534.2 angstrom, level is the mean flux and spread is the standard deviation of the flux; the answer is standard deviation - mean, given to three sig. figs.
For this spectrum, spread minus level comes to -6.84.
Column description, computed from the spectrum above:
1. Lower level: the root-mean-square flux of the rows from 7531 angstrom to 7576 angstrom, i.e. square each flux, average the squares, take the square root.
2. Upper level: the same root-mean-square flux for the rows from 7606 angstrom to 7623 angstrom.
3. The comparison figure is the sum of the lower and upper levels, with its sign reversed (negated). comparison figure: -13.6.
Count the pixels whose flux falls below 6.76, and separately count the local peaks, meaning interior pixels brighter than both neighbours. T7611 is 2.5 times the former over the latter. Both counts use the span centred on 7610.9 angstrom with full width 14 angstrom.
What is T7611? 7.5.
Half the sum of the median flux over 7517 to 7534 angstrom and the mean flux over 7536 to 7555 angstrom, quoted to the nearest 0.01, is 6.86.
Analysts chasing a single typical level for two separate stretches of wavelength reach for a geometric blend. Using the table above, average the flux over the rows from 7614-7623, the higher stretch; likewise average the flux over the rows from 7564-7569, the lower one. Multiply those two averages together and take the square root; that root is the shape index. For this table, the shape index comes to 6.72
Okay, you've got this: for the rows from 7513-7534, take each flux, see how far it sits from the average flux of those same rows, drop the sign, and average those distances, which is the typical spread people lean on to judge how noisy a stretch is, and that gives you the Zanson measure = 0.11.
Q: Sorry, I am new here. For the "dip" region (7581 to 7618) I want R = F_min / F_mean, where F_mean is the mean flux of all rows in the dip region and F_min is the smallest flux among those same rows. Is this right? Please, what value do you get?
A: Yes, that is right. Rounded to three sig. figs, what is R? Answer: 0.960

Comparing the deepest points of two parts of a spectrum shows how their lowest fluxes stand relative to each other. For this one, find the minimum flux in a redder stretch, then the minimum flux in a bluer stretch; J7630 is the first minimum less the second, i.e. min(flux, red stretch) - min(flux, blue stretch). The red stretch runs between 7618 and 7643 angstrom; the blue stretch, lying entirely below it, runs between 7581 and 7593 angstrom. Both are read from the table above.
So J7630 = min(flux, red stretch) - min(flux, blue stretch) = -0.17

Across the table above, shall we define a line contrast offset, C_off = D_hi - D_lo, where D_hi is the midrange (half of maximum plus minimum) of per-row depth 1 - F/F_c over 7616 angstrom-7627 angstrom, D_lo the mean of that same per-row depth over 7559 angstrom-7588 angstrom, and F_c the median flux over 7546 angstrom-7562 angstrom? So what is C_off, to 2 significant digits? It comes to 0.015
